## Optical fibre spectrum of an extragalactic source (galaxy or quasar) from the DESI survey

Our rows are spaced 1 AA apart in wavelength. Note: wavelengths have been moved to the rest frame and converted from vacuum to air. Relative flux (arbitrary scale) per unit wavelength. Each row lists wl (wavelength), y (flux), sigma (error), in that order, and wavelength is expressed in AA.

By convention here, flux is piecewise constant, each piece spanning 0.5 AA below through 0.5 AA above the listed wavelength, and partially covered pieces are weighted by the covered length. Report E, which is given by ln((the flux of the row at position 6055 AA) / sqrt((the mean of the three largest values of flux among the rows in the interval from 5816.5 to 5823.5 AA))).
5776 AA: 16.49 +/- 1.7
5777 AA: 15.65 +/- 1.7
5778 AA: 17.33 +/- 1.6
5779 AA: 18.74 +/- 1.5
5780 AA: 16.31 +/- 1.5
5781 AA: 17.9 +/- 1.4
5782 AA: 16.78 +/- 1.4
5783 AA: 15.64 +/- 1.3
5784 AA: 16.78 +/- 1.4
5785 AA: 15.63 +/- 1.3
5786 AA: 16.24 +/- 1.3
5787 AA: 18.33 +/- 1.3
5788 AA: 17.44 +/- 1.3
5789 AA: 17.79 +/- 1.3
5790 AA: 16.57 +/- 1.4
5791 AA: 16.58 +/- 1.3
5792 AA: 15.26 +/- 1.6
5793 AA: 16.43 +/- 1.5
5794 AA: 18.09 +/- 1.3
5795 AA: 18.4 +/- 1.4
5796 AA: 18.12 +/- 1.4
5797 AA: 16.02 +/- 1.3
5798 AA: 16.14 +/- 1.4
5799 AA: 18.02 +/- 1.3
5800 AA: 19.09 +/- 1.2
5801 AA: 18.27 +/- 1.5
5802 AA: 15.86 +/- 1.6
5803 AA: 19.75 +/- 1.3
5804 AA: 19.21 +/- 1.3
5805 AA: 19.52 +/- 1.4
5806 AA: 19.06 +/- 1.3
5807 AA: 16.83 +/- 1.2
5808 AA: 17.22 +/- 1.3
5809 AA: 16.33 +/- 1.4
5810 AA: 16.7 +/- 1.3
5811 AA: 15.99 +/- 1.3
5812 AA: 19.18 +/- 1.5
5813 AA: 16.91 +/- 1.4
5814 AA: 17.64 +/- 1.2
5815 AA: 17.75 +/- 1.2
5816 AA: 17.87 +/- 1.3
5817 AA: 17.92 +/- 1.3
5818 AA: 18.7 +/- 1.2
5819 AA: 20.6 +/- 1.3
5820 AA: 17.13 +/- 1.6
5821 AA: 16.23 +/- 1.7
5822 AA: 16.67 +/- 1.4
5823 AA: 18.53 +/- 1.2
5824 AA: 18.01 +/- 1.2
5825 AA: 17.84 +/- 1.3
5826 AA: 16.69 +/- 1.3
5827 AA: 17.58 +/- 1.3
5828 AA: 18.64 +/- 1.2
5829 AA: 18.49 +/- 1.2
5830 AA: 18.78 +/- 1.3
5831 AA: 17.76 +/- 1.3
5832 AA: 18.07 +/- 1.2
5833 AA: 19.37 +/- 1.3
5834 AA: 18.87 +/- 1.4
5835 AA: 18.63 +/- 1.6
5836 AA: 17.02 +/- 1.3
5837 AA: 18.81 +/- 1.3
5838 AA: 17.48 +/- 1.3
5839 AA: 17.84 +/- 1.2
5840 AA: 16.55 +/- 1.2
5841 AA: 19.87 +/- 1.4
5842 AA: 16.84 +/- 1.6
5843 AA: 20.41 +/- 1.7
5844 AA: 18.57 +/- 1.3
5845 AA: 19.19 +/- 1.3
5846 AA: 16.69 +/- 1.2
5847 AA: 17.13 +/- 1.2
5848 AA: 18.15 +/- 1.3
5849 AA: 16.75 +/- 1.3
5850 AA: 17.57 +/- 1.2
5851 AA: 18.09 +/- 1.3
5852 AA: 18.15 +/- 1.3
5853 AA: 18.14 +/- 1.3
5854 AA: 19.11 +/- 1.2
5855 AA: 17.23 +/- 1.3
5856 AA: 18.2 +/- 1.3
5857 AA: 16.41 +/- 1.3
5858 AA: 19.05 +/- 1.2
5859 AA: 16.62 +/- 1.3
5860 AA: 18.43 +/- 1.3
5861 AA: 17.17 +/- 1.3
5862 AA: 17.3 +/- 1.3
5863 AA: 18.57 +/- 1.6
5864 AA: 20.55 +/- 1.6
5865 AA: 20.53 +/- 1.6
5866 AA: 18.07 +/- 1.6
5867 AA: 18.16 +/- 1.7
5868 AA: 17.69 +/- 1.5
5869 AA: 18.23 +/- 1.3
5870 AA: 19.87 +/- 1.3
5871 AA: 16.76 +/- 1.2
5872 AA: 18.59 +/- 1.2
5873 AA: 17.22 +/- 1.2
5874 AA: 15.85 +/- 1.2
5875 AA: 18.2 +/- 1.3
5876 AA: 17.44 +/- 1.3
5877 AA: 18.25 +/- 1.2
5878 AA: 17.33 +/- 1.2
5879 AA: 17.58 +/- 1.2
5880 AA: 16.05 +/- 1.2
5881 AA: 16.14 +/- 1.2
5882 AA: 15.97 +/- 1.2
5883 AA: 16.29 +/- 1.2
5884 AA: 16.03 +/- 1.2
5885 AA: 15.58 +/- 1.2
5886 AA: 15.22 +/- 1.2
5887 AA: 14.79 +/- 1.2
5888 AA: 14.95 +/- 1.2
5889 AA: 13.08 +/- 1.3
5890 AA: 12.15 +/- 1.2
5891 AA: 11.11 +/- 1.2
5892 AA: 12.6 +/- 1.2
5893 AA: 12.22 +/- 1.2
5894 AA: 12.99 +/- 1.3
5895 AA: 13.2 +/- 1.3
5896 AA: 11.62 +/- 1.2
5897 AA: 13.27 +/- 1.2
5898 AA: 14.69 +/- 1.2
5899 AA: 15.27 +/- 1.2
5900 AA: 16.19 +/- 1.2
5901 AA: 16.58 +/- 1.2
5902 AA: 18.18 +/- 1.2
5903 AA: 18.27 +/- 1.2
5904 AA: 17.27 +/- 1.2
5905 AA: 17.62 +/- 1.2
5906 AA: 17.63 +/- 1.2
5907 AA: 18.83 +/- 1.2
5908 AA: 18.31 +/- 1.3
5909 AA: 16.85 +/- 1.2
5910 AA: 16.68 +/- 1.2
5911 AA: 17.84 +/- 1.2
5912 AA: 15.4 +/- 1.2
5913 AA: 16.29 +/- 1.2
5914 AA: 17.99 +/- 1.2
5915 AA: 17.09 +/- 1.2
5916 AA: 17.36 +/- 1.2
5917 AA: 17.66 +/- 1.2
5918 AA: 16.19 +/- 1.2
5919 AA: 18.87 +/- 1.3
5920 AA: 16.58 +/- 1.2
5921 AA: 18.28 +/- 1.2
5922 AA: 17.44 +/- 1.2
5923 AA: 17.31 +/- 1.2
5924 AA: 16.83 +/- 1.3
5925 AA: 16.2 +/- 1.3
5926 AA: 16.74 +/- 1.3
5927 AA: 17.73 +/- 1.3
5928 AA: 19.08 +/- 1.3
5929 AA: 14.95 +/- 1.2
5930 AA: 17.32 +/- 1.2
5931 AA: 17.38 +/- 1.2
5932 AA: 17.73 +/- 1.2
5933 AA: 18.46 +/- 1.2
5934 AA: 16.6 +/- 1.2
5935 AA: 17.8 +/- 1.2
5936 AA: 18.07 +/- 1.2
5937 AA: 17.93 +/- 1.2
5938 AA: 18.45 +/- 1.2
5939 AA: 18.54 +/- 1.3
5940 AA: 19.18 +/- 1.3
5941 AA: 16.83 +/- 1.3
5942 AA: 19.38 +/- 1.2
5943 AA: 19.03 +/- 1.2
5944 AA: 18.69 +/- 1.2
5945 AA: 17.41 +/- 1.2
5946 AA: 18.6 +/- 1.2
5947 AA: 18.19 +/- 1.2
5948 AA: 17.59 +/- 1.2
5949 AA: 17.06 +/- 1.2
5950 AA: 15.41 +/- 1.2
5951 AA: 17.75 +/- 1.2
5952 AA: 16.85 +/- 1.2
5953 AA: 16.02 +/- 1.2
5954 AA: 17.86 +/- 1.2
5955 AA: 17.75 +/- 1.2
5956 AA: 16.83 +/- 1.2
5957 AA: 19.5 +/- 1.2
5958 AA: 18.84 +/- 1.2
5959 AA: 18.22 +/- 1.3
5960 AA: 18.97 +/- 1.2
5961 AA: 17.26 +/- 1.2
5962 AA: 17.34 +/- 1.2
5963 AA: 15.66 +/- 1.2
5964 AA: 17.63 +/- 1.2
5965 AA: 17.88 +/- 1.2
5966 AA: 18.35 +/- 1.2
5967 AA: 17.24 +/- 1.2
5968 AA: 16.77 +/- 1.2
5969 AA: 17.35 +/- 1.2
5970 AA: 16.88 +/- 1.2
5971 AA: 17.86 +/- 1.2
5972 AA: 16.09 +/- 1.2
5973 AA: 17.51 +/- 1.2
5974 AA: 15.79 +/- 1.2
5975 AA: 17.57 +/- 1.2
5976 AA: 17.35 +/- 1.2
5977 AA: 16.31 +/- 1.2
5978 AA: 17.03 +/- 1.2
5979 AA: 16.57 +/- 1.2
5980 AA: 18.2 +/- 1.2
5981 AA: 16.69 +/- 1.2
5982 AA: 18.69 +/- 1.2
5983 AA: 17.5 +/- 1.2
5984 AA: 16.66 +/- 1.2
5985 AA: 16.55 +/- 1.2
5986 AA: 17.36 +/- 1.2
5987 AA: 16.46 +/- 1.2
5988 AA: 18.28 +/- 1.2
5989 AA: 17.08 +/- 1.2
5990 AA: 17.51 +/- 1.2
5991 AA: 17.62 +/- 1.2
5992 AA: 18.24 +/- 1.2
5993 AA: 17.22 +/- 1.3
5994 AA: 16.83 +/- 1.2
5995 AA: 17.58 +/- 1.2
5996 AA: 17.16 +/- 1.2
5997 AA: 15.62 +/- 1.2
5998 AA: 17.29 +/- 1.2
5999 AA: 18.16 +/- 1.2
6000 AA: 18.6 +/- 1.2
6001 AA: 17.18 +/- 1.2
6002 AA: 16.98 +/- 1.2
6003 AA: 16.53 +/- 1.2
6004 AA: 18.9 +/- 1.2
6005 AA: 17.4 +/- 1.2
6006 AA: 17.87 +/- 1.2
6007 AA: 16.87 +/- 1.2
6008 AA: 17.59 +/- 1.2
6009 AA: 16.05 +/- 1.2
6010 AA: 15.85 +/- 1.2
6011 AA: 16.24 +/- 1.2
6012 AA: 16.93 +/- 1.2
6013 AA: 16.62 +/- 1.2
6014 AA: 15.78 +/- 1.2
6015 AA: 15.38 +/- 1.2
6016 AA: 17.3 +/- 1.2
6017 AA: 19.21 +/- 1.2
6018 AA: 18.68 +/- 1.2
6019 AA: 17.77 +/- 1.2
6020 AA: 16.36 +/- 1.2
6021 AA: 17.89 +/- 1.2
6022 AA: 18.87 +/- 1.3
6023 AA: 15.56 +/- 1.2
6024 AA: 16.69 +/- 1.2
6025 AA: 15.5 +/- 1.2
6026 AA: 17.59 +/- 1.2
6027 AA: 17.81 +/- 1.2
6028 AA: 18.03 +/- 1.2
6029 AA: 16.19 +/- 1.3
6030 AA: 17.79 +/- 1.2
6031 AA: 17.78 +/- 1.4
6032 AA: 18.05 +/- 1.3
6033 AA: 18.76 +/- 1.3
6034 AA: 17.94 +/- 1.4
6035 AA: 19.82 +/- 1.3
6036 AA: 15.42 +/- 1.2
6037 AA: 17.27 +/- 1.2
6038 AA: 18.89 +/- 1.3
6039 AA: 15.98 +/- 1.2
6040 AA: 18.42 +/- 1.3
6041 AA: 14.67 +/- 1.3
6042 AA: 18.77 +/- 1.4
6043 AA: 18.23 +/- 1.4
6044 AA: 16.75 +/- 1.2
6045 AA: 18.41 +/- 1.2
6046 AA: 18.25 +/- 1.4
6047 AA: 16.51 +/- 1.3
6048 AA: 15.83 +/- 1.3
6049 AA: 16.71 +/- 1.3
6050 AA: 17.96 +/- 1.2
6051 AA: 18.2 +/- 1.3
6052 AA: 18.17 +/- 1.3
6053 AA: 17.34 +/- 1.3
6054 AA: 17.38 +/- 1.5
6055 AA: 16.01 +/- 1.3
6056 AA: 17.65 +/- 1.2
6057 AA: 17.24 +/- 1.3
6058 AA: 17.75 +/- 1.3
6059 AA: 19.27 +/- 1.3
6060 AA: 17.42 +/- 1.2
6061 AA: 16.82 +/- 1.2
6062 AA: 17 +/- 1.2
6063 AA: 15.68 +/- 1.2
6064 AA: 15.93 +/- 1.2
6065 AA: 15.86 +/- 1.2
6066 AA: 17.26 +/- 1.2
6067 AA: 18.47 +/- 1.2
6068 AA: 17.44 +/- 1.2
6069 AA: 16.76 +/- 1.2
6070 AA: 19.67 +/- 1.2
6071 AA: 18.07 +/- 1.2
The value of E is 1.29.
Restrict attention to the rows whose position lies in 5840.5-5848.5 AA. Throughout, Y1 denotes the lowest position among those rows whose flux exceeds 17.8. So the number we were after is 5841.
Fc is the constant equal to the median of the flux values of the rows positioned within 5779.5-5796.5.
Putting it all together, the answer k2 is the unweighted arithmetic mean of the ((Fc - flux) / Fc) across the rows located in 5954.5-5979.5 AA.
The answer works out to -0.04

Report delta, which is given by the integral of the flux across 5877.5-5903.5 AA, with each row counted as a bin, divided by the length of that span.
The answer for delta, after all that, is 14.9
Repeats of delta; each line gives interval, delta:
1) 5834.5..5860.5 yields 18.0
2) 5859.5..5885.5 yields 17.6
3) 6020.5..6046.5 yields 17.5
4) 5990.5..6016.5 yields 17.1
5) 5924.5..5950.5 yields 17.7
